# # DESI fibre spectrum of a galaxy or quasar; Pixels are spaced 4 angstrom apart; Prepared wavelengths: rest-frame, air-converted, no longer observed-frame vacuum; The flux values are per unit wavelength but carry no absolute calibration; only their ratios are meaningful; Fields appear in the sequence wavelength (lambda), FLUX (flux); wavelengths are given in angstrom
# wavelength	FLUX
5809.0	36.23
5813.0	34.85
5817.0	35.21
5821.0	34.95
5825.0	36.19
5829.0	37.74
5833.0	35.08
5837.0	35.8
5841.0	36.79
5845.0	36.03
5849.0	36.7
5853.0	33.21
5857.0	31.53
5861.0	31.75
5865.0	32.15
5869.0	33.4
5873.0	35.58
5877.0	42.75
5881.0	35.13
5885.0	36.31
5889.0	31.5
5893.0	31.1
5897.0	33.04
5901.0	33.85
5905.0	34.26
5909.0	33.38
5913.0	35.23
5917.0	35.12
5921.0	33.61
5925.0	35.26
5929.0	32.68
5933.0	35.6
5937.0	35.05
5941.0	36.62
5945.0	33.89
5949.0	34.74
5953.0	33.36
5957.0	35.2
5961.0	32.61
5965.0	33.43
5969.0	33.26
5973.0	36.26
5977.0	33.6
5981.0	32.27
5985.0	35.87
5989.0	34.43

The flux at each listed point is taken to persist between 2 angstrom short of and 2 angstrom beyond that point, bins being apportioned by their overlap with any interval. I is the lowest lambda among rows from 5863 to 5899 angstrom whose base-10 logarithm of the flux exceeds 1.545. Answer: 5873.0 angstrom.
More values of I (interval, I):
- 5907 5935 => 5913.0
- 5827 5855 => 5829.0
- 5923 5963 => 5925.0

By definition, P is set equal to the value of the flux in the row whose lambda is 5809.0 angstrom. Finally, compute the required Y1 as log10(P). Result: 1.56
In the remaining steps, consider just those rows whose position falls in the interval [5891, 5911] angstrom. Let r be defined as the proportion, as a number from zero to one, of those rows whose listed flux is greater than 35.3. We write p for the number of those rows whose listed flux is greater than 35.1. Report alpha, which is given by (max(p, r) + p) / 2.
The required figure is 0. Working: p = 0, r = 0.00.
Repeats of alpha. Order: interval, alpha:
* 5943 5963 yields 1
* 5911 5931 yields 3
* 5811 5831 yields 3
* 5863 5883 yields 3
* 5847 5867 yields 1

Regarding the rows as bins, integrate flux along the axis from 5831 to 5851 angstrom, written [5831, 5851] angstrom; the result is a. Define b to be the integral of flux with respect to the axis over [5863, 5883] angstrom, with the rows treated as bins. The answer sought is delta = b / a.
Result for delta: 0.99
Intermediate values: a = 722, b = 716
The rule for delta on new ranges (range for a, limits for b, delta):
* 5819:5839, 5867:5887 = 1.02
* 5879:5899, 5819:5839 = 1.08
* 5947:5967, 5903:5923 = 1.01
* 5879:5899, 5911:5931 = 1.03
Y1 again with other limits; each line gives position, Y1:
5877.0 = 1.63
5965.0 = 1.52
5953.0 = 1.52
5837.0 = 1.55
